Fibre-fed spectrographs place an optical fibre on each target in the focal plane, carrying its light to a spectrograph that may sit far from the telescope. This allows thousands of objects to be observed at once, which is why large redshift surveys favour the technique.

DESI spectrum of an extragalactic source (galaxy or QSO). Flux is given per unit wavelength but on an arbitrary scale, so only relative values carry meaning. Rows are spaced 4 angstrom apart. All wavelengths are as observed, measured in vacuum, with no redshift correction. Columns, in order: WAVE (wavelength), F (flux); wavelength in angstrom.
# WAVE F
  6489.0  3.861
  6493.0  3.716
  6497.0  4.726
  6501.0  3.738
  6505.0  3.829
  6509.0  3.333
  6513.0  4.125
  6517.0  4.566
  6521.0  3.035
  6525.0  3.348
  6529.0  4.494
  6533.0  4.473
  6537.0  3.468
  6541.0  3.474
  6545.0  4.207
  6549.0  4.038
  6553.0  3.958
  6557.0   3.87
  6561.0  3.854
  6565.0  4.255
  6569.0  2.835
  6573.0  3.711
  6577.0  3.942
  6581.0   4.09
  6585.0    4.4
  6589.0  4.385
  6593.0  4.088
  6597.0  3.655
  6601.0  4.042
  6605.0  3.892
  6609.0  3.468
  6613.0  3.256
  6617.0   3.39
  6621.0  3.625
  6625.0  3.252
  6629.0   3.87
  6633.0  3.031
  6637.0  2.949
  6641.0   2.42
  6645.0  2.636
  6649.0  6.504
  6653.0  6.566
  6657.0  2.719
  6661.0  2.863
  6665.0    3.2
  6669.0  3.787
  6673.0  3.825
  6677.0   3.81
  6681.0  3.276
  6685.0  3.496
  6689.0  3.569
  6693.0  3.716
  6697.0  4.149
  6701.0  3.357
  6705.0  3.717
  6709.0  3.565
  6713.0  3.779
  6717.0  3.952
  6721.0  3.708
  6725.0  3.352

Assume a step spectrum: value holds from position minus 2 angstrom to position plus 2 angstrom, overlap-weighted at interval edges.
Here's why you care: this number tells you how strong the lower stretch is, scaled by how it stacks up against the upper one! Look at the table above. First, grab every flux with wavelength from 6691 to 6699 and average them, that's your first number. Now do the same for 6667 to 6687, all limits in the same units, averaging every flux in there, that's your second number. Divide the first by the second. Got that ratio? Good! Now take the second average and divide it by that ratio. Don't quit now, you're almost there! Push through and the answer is 3.4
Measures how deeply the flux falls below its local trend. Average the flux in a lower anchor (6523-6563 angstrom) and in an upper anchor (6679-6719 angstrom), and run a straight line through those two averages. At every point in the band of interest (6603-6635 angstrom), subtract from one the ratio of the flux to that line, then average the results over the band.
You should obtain 0.08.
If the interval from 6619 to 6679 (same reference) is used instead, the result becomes 0.02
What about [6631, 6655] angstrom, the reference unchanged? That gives -0.07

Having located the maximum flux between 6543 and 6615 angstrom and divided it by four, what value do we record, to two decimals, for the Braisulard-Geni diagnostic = 1.10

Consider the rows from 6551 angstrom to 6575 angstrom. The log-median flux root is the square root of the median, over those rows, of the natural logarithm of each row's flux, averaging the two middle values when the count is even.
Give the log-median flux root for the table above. 1.16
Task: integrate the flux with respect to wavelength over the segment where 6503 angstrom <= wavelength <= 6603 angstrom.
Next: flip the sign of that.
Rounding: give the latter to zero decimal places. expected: -390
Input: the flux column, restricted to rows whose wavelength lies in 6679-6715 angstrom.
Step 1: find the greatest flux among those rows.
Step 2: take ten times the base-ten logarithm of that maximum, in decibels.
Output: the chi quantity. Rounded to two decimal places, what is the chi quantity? 6.18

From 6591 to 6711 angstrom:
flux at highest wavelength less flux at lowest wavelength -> -0.5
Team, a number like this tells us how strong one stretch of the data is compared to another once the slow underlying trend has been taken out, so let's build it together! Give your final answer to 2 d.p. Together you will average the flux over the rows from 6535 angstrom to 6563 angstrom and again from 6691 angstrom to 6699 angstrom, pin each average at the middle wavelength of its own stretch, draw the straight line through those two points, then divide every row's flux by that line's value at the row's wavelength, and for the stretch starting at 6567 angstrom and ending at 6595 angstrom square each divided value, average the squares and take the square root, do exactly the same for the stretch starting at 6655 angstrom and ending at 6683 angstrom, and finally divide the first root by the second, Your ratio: 1.19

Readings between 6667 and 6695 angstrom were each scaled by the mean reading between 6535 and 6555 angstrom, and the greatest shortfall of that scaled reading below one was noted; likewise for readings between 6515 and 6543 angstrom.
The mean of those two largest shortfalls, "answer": 0.176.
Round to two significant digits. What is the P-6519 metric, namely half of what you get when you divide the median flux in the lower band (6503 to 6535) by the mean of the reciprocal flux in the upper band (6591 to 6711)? 7.0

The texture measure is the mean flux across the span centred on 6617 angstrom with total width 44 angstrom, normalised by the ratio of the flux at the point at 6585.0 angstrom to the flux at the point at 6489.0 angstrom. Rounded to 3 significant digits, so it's 3.07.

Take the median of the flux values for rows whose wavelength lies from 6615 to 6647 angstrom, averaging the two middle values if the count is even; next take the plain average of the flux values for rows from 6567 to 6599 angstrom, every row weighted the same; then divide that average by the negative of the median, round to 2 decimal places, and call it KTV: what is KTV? -1.24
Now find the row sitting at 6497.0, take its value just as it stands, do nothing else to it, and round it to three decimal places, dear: 4.726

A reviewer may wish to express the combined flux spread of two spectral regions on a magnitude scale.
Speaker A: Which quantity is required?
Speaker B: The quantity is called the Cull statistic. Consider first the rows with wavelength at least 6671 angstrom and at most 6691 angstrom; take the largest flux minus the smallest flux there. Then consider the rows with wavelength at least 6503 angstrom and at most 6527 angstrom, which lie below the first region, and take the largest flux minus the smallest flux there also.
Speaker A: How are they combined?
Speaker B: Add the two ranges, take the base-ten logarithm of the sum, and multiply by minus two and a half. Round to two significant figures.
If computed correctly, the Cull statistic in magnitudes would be -0.80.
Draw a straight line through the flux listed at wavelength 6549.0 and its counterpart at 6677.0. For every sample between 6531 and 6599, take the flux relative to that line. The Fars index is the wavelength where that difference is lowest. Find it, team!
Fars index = 6569.0 angstrom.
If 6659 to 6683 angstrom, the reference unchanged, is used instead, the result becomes 6661.0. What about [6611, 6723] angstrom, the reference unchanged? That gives 6641.0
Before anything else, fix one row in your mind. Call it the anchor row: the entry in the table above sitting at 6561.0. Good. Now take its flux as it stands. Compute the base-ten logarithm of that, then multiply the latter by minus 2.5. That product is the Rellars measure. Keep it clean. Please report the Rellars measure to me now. -1.46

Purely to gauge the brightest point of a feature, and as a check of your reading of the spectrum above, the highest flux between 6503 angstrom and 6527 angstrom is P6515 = 4.566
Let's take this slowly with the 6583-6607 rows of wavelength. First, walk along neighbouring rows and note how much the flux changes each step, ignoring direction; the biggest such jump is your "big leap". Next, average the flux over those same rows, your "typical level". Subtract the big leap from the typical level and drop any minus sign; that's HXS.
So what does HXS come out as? 3.6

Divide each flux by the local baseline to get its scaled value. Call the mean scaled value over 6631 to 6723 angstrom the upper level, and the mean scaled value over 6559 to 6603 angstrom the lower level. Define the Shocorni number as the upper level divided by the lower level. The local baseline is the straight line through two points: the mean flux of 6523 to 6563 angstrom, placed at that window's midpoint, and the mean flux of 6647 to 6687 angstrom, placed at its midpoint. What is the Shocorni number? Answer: 0.92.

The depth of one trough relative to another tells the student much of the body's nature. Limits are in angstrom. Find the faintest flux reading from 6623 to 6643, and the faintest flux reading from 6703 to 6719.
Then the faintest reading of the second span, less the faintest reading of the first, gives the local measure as 1.1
